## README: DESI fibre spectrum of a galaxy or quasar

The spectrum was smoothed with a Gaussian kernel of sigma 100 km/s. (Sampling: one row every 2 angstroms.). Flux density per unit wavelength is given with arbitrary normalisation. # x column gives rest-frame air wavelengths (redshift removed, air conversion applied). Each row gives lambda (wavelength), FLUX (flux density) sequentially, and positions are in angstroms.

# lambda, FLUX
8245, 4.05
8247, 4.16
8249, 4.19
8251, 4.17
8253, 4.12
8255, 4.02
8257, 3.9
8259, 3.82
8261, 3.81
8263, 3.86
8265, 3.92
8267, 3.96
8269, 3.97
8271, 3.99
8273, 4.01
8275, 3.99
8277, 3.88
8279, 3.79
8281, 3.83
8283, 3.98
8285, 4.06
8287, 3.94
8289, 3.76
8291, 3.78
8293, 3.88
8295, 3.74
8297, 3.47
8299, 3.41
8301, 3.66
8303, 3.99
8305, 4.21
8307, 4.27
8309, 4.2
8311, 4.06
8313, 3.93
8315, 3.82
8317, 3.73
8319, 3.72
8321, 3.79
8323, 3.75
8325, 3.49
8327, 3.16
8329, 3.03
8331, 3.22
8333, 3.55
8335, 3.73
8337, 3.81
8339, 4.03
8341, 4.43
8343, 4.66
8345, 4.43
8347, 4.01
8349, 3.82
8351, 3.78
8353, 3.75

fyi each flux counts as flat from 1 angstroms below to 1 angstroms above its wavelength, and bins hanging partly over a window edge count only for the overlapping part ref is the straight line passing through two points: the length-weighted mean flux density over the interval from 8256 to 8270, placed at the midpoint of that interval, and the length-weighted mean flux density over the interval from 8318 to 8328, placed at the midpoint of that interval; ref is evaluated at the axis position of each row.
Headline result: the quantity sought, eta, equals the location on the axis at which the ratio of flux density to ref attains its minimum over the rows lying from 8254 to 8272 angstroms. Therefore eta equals 8259 angstroms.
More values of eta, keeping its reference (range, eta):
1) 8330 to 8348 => 8331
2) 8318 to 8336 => 8329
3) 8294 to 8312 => 8299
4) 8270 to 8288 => 8279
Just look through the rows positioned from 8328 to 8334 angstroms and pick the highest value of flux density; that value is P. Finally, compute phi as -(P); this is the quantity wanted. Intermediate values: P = 3.55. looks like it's -3.55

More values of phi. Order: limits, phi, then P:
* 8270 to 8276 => -4.01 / 4.01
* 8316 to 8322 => -3.79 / 3.79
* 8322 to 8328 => -3.75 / 3.75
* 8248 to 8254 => -4.19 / 4.19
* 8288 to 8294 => -3.88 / 3.88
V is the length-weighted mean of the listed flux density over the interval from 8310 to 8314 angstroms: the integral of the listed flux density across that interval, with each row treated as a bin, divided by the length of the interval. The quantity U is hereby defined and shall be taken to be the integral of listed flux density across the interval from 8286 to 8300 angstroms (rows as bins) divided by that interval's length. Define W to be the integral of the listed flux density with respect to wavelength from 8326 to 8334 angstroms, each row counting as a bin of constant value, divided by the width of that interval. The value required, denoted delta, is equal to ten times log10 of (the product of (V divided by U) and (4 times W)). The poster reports 11.4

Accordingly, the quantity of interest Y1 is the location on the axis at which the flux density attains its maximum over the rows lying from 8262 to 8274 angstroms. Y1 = 8273 angstroms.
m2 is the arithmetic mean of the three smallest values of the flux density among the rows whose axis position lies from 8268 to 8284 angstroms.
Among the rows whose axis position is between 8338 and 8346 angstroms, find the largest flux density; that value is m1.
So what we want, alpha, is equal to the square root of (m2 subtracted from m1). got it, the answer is 0.9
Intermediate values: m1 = 4.66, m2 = 3.83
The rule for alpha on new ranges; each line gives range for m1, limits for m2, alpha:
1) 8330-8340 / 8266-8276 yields 0.2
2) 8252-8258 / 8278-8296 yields 0.6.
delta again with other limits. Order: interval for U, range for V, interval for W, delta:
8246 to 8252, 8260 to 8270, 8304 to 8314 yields 11.9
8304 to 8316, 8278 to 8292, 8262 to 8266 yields 11.7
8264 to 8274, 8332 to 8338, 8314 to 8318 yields 11.5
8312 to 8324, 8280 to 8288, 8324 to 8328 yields 11.4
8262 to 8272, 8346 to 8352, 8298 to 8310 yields 11.9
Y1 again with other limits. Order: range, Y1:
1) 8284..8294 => 8285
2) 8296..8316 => 8307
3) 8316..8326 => 8321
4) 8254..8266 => 8255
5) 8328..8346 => 8343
